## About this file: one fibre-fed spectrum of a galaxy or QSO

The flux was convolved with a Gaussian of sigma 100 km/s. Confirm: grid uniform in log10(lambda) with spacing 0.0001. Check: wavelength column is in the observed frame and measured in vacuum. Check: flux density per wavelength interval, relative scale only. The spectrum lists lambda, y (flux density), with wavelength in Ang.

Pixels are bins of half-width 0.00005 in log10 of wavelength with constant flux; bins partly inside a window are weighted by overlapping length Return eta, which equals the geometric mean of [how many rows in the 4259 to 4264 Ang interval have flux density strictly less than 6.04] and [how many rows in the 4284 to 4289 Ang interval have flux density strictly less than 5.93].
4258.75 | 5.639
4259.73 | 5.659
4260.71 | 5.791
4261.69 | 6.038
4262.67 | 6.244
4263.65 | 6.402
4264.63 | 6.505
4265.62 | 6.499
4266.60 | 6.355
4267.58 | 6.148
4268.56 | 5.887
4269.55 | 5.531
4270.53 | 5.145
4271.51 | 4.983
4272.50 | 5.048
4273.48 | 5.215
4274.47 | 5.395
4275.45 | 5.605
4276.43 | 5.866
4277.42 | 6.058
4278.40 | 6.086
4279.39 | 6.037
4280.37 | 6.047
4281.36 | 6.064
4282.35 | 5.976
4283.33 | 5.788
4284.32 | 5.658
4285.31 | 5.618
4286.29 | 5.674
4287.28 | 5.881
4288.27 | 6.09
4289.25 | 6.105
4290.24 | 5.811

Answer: 3.5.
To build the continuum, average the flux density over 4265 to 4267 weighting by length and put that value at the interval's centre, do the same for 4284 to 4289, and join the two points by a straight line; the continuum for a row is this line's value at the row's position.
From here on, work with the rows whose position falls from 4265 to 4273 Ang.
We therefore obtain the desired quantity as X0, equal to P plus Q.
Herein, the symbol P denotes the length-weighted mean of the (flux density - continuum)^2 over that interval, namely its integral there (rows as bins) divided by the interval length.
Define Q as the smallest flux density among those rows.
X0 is 5.62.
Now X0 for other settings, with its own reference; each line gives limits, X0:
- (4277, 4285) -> 5.67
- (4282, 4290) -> 5.67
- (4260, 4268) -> 5.94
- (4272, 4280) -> 5.45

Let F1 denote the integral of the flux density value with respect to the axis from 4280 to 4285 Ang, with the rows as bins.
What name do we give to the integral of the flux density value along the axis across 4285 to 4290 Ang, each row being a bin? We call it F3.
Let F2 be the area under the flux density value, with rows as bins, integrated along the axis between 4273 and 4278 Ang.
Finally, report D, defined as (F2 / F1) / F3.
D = 0.033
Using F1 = 29.4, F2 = 28.2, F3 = 29.4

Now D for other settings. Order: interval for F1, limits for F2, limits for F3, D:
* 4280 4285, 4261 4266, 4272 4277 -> 0.040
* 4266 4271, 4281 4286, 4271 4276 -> 0.038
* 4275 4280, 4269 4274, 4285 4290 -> 0.030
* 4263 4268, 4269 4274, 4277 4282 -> 0.027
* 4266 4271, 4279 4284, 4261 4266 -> 0.032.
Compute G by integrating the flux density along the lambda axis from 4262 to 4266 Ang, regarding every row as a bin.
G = 25.6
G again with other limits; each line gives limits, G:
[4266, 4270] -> 24.0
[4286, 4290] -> 23.8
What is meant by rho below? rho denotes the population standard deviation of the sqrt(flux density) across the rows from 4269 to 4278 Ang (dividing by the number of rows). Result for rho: 0.075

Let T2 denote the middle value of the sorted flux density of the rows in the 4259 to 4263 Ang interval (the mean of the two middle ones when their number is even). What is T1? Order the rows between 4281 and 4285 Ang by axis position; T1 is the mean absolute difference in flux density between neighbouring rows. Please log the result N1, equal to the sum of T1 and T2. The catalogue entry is 6.05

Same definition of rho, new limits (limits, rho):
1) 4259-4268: 0.058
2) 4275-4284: 0.032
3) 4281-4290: 0.038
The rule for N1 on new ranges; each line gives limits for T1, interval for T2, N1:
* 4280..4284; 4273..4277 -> 5.60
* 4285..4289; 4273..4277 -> 5.66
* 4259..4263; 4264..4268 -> 6.62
